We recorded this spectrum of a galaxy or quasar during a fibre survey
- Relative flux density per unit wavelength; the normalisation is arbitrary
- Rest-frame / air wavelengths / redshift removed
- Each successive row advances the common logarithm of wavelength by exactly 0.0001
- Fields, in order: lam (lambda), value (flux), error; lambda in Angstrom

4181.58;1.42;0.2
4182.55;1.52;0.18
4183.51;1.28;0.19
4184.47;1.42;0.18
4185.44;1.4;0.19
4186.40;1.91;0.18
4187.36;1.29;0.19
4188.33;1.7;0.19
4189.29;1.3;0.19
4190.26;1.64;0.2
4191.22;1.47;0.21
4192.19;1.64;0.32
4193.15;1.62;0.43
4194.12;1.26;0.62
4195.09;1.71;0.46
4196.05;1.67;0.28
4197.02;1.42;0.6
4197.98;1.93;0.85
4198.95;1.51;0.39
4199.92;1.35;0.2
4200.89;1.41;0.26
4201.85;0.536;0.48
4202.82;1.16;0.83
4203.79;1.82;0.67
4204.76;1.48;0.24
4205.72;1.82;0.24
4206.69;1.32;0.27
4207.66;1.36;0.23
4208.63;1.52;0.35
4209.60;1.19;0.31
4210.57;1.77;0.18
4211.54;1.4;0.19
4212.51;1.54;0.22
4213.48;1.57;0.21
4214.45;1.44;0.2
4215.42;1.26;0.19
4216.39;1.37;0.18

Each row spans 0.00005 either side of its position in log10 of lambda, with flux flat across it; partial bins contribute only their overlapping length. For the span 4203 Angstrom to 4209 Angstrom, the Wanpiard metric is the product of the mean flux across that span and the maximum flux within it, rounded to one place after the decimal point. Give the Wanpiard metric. 2.8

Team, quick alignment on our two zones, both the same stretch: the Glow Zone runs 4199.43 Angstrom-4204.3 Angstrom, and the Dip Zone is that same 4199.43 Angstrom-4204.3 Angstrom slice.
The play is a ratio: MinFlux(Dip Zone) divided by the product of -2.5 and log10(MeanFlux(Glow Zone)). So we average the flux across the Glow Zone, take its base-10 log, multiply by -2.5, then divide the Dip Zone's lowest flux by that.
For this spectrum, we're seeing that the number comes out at -2.17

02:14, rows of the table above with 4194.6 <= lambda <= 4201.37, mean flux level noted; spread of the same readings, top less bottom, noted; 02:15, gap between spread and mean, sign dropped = 0.99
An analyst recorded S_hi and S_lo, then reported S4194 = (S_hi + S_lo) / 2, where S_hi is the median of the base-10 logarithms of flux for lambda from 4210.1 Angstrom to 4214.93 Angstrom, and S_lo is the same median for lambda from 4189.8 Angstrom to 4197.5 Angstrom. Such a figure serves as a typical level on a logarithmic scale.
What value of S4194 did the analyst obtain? 0.200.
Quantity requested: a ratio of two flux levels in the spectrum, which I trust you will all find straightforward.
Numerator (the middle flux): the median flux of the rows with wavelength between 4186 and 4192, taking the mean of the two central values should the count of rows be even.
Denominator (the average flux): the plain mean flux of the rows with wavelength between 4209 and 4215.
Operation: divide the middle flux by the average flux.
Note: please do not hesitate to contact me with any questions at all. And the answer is 1.05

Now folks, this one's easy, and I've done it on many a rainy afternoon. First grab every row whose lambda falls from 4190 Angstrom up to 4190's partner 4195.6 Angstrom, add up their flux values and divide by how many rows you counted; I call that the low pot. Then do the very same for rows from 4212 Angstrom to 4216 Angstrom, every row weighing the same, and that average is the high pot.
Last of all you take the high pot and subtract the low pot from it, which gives -0.10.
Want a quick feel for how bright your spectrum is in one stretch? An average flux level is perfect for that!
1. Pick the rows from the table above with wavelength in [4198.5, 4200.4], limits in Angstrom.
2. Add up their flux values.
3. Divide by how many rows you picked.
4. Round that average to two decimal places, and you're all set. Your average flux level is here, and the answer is 1.43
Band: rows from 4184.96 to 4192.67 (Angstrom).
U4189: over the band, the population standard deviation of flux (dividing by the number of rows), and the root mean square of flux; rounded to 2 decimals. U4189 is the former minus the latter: -1.35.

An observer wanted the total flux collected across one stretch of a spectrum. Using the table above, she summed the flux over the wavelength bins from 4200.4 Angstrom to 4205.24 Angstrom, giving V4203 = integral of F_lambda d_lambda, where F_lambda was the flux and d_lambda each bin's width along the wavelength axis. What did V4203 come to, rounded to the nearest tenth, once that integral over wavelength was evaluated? 6.2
